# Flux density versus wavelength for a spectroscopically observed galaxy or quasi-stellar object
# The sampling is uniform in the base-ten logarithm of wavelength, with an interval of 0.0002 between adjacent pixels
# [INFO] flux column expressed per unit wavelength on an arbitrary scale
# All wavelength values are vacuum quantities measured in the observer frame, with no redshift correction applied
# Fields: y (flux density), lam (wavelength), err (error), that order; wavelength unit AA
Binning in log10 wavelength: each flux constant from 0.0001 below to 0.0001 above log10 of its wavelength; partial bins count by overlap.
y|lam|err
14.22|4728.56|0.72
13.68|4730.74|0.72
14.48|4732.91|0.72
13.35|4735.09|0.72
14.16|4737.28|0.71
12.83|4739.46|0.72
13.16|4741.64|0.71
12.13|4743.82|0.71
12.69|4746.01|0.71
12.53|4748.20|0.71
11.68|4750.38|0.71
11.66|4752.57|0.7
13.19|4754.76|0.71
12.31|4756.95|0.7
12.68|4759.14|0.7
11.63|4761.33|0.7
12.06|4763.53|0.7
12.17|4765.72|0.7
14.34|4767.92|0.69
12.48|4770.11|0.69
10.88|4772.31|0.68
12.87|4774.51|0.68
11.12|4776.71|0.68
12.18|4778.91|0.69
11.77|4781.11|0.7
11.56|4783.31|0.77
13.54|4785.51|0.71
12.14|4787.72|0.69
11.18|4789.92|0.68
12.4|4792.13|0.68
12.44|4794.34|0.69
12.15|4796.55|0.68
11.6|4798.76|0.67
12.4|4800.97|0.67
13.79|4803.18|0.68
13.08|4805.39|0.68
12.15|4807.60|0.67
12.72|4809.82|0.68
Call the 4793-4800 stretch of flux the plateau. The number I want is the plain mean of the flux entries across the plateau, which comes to 12.1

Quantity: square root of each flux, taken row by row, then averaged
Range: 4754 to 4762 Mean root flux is 3.53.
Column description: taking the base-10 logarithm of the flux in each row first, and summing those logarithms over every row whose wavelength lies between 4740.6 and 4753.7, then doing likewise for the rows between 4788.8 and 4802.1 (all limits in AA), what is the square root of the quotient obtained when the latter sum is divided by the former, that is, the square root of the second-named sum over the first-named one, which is 1.00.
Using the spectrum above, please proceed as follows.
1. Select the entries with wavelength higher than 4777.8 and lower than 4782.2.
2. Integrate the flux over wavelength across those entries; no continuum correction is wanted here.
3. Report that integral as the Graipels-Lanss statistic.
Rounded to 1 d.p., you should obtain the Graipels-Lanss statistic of 52.7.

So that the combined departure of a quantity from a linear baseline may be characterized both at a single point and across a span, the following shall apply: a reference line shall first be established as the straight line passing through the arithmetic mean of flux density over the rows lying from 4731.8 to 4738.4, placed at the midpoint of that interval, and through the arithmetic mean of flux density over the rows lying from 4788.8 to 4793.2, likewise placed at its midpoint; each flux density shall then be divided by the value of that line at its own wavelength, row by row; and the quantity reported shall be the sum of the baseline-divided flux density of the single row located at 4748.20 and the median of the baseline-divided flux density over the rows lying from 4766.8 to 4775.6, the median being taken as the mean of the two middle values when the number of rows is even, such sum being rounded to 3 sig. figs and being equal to 1.94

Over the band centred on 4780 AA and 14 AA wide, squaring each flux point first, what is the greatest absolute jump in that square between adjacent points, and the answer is 50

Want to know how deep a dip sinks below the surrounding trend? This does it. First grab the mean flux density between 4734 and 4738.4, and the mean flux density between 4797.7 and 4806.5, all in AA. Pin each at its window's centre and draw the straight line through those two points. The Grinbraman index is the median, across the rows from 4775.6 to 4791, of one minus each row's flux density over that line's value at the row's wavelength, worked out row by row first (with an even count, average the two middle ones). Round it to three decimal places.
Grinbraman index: 0.098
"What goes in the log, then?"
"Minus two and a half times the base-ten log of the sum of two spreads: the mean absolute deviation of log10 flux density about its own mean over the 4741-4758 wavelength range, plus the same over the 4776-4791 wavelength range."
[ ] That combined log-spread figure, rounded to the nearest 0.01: 3.55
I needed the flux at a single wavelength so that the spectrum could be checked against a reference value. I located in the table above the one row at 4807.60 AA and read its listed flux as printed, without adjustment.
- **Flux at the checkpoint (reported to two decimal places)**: 12.15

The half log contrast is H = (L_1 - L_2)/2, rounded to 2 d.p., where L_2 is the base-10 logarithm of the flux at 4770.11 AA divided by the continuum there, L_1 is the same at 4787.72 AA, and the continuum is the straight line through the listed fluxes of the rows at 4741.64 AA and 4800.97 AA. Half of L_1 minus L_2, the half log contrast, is 0.00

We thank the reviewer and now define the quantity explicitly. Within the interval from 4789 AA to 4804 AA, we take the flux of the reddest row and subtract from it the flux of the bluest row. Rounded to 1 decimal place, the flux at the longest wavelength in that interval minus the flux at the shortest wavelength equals 2.6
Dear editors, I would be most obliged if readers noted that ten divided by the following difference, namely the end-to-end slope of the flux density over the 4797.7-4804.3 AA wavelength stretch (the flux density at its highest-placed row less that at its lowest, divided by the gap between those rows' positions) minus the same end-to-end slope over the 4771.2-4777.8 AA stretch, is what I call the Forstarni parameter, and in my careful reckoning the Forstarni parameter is 23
